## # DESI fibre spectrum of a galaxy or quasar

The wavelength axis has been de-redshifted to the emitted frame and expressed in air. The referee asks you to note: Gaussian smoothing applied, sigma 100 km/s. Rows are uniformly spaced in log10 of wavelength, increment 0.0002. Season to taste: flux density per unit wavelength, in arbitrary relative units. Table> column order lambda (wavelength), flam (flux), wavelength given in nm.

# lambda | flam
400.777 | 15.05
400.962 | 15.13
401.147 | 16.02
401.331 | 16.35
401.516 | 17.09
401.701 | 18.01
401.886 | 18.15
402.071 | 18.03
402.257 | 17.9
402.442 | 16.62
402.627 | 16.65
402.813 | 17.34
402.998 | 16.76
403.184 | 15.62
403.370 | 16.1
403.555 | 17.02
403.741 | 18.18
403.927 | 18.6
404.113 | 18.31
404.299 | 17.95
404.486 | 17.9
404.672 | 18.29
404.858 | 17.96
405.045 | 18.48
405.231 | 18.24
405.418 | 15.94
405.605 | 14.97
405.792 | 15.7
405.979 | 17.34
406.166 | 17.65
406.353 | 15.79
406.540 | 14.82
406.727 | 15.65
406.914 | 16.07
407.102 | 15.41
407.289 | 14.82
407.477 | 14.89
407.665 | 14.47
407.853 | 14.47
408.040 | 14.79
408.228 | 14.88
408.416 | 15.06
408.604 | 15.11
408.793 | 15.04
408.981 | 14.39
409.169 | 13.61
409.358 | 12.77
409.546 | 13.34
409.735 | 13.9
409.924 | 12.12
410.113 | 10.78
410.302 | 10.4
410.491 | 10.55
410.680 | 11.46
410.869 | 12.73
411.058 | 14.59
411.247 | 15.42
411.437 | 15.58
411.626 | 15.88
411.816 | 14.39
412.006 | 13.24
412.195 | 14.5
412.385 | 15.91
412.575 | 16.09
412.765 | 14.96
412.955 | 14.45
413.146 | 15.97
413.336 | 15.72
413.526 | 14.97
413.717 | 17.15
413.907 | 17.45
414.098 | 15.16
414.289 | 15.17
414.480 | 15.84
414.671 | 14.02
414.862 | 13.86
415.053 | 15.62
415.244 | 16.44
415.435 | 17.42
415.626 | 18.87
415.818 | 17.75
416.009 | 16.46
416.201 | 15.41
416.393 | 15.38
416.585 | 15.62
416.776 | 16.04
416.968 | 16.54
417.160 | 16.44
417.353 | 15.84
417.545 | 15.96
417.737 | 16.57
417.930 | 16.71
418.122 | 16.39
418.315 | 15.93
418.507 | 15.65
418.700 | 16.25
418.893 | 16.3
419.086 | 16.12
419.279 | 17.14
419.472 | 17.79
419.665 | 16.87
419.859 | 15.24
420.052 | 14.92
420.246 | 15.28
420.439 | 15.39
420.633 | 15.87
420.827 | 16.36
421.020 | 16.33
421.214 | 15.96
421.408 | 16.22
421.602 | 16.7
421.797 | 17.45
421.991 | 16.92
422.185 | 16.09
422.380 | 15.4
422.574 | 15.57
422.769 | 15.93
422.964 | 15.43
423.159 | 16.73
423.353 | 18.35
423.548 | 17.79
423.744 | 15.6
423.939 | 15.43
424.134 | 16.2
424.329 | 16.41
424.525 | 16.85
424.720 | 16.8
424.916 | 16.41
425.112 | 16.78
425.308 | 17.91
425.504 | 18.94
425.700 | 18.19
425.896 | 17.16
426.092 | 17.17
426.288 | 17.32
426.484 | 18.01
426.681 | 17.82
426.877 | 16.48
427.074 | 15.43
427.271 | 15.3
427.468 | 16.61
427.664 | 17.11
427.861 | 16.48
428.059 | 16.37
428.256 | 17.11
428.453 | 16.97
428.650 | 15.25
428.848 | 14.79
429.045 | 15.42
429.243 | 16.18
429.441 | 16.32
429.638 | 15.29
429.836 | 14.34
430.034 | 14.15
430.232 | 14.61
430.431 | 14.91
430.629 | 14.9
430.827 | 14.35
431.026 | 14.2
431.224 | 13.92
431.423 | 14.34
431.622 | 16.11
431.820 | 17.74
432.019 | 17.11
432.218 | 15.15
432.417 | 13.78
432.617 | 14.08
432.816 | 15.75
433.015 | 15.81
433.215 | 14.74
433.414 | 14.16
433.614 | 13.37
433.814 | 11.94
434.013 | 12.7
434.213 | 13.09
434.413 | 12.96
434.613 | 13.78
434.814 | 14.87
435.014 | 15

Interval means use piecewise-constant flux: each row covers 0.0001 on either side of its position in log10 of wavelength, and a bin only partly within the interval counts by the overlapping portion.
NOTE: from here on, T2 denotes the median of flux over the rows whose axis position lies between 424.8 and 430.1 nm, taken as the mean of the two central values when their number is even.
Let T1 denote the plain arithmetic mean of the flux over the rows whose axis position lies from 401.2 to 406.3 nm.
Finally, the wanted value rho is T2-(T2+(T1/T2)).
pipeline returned -1.05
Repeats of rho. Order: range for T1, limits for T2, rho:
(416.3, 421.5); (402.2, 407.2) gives -0.95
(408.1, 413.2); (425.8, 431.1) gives -0.86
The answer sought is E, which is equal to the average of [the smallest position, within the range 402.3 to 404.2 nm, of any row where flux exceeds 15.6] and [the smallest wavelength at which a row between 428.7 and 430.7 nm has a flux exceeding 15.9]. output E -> 415.84 nm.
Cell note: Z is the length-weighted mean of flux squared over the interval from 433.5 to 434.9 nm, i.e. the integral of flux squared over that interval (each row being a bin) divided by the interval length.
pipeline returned 176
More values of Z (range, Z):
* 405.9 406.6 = 272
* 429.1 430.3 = 231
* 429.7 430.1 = 206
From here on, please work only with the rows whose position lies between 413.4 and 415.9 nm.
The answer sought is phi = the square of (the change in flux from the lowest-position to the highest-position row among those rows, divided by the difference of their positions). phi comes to 1.5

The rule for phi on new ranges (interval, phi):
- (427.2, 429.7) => 0.0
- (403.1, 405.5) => 0.0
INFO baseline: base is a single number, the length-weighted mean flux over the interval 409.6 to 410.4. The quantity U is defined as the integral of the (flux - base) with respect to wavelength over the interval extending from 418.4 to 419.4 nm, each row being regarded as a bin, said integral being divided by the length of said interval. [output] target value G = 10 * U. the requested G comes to 45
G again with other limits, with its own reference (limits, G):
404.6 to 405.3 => 64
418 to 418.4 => 43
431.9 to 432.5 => 36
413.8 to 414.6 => 40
